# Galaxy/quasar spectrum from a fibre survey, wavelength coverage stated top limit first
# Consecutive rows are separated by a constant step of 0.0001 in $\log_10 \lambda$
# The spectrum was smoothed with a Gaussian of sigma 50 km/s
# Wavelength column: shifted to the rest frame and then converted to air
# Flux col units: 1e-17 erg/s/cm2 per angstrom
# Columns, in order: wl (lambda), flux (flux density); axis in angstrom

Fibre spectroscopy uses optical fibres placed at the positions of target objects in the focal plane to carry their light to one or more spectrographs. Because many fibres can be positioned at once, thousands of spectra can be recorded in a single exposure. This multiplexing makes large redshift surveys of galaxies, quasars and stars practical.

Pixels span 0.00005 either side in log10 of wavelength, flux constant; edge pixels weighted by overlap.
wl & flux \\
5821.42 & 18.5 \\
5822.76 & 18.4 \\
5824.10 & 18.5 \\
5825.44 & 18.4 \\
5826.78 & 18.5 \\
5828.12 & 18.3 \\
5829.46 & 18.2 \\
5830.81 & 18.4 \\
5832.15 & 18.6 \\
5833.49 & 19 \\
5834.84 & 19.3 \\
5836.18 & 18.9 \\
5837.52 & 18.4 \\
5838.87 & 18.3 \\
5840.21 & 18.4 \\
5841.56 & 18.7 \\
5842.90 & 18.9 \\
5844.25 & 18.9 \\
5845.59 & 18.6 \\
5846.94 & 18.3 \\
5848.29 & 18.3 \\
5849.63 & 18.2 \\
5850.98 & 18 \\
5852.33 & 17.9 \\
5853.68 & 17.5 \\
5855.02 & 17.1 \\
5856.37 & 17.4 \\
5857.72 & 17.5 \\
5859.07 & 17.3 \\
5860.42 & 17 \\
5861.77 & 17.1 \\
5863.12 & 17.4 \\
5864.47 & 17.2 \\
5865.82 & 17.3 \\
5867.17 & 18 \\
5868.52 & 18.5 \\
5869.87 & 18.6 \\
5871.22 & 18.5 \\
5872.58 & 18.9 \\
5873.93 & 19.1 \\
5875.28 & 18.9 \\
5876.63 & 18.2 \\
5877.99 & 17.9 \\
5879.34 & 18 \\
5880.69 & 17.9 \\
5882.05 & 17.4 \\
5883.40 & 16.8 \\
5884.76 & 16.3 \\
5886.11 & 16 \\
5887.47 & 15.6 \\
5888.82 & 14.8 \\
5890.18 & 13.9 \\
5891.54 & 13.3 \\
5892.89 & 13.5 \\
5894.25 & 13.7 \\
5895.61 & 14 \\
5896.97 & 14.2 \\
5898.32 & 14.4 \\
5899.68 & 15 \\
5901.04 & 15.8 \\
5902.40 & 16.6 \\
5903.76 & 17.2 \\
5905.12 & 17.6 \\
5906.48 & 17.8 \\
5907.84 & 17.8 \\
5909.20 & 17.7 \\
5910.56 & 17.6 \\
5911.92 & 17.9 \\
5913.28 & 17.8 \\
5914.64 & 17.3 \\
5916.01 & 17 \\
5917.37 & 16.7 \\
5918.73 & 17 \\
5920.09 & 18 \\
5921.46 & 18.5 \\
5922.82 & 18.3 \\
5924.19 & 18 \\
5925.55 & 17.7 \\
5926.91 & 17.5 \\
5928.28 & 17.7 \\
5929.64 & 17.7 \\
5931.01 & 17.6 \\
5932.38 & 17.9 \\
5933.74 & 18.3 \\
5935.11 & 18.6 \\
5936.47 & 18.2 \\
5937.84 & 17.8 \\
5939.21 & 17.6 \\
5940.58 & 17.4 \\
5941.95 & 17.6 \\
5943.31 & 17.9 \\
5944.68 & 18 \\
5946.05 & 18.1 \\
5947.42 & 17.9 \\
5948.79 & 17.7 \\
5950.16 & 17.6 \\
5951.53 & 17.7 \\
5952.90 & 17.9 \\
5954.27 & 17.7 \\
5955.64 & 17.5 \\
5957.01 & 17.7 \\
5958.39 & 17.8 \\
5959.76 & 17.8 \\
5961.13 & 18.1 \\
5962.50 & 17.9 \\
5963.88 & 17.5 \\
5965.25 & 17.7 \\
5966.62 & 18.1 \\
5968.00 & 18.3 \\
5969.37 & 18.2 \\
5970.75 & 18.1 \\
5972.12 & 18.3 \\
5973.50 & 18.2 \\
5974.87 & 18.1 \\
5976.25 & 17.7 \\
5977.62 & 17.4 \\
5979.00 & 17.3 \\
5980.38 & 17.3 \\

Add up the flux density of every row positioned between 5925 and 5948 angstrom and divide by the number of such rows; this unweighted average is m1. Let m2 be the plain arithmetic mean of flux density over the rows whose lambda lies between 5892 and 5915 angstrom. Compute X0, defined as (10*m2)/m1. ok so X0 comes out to 9.09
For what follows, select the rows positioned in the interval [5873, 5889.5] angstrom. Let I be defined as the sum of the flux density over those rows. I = 207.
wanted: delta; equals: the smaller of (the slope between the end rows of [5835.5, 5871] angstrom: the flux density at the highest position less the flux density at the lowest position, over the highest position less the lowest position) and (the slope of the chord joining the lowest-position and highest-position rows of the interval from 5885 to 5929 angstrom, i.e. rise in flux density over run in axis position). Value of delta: -0.009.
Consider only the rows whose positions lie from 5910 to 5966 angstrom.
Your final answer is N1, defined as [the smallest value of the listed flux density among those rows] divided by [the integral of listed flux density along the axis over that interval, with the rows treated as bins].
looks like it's 0.02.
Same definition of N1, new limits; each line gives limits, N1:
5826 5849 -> 0.04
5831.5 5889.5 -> 0.01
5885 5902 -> 0.05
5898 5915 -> 0.05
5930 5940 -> 0.10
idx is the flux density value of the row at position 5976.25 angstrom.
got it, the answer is 17.7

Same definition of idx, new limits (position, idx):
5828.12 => 18.3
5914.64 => 17.3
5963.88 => 17.5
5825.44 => 18.4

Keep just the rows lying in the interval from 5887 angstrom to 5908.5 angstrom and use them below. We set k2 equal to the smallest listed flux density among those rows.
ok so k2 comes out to 13.3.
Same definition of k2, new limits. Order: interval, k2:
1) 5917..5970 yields 16.7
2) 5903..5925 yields 16.7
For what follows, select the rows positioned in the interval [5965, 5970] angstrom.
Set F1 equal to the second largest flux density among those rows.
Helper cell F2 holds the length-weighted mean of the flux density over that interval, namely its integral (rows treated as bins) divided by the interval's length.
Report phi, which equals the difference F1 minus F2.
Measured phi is 0.09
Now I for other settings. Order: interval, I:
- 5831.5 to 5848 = 224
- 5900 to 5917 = 208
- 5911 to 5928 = 212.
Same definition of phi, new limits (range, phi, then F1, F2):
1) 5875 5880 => 0.00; 18.2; 18.2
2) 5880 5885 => 0.24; 17.4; 17.2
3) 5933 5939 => 0.12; 18.3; 18.2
